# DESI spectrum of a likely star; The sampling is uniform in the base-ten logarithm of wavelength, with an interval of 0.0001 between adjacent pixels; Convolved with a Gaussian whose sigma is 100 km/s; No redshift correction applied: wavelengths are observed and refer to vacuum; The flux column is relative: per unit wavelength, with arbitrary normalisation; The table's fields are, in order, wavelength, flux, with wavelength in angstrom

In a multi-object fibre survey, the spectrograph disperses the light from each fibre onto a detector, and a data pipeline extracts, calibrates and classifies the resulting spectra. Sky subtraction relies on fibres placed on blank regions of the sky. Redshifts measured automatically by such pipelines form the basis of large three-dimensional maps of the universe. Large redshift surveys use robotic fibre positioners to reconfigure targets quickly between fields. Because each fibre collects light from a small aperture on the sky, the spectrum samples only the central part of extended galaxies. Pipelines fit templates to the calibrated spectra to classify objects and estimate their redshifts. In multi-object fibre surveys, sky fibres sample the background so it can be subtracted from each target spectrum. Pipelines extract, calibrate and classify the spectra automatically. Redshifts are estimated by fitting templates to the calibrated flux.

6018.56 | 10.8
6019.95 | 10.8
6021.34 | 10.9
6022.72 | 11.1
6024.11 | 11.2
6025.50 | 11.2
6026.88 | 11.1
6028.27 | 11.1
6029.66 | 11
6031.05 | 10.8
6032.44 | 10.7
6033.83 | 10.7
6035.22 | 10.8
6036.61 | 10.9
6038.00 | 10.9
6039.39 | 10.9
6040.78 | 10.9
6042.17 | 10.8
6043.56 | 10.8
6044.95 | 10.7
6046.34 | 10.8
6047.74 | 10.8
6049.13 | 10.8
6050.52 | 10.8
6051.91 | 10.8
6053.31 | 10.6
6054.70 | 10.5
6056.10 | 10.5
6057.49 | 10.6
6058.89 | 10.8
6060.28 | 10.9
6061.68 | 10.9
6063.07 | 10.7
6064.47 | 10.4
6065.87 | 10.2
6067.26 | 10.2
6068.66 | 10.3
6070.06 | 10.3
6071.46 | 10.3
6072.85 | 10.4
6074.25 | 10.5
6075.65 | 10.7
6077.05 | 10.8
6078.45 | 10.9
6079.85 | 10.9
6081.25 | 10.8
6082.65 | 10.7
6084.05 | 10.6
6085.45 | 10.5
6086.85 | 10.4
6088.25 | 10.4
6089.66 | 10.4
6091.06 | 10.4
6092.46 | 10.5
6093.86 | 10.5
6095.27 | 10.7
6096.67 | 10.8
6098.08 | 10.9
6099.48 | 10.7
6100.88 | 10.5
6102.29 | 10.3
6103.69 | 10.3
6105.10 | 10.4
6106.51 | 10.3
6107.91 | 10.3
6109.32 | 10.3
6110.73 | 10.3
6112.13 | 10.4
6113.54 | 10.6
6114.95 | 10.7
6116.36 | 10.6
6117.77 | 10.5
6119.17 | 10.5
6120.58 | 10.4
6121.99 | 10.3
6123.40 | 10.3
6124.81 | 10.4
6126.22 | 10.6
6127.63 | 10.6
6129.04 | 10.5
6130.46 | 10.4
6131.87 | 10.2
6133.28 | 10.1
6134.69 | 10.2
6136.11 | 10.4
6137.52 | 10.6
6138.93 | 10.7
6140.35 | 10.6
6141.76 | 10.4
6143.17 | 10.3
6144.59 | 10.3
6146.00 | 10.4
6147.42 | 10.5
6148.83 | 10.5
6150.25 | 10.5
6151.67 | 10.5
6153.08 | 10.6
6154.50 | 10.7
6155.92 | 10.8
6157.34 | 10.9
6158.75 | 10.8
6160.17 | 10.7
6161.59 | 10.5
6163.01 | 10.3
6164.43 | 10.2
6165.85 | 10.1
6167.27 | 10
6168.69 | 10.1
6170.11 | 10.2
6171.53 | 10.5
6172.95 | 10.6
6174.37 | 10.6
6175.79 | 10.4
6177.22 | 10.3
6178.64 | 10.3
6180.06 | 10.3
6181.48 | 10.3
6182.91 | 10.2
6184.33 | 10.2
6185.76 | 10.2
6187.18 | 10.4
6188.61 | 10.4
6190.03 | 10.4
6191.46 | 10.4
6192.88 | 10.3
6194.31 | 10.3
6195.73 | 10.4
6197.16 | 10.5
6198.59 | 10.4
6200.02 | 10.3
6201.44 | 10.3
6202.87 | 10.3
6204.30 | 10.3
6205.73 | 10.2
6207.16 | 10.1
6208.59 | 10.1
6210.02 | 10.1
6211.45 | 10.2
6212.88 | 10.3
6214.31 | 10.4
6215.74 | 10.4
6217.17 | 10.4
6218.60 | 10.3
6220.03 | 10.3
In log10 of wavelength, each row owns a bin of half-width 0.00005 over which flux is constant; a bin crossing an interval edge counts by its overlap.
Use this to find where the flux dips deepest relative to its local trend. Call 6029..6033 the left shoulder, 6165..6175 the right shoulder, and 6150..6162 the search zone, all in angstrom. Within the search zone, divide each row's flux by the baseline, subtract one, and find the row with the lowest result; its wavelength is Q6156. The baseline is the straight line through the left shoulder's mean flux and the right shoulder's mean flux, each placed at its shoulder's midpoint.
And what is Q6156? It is 6150.25 angstrom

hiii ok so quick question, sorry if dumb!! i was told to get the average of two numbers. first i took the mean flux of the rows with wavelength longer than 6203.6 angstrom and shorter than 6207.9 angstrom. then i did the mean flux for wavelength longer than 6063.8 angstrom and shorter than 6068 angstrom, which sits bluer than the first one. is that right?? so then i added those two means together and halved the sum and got 10.2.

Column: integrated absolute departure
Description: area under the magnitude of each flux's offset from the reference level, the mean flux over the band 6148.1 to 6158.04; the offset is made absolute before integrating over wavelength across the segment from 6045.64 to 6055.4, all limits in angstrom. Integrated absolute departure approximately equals 1.4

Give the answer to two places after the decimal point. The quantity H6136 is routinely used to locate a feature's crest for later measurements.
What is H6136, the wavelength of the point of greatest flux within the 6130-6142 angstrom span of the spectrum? 6138.93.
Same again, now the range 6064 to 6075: 6074.25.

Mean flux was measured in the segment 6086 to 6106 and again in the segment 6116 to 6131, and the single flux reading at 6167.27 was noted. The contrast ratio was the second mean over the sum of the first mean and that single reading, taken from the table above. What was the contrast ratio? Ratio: 0.510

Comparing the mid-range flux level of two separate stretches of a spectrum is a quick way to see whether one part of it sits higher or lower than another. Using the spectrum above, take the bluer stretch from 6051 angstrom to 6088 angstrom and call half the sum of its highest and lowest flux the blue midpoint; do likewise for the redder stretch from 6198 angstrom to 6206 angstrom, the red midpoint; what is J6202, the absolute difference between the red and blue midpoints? 0.25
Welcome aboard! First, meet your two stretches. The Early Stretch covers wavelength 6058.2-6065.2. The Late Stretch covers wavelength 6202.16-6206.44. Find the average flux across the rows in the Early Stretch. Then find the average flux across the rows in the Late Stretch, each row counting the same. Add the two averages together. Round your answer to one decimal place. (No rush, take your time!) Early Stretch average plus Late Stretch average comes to 21.0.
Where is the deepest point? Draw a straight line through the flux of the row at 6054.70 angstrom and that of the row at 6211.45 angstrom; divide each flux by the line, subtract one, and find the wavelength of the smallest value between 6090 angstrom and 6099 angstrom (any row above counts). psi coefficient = 6091.06 angstrom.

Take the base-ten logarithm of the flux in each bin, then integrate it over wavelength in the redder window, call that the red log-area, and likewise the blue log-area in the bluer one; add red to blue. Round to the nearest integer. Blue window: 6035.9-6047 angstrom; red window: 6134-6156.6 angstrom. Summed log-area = 35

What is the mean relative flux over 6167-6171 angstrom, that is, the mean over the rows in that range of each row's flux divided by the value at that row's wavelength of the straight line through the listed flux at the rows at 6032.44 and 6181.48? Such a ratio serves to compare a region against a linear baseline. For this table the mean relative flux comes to 0.98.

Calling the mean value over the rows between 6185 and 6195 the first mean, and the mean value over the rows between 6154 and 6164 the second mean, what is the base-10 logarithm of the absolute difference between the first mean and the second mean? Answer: -0.5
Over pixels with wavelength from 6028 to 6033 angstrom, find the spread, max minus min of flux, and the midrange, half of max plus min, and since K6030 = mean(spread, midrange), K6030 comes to 5.65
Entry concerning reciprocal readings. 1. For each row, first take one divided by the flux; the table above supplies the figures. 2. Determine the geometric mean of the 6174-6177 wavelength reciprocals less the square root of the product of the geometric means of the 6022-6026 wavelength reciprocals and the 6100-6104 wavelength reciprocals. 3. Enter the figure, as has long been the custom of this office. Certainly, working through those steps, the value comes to 0.0023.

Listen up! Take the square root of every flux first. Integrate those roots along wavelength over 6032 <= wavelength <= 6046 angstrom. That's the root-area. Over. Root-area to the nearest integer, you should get 46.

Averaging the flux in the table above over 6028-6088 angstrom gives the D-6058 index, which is 10.68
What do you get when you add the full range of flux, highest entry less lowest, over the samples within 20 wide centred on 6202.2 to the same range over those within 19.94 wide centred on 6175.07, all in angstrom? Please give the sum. 1.00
